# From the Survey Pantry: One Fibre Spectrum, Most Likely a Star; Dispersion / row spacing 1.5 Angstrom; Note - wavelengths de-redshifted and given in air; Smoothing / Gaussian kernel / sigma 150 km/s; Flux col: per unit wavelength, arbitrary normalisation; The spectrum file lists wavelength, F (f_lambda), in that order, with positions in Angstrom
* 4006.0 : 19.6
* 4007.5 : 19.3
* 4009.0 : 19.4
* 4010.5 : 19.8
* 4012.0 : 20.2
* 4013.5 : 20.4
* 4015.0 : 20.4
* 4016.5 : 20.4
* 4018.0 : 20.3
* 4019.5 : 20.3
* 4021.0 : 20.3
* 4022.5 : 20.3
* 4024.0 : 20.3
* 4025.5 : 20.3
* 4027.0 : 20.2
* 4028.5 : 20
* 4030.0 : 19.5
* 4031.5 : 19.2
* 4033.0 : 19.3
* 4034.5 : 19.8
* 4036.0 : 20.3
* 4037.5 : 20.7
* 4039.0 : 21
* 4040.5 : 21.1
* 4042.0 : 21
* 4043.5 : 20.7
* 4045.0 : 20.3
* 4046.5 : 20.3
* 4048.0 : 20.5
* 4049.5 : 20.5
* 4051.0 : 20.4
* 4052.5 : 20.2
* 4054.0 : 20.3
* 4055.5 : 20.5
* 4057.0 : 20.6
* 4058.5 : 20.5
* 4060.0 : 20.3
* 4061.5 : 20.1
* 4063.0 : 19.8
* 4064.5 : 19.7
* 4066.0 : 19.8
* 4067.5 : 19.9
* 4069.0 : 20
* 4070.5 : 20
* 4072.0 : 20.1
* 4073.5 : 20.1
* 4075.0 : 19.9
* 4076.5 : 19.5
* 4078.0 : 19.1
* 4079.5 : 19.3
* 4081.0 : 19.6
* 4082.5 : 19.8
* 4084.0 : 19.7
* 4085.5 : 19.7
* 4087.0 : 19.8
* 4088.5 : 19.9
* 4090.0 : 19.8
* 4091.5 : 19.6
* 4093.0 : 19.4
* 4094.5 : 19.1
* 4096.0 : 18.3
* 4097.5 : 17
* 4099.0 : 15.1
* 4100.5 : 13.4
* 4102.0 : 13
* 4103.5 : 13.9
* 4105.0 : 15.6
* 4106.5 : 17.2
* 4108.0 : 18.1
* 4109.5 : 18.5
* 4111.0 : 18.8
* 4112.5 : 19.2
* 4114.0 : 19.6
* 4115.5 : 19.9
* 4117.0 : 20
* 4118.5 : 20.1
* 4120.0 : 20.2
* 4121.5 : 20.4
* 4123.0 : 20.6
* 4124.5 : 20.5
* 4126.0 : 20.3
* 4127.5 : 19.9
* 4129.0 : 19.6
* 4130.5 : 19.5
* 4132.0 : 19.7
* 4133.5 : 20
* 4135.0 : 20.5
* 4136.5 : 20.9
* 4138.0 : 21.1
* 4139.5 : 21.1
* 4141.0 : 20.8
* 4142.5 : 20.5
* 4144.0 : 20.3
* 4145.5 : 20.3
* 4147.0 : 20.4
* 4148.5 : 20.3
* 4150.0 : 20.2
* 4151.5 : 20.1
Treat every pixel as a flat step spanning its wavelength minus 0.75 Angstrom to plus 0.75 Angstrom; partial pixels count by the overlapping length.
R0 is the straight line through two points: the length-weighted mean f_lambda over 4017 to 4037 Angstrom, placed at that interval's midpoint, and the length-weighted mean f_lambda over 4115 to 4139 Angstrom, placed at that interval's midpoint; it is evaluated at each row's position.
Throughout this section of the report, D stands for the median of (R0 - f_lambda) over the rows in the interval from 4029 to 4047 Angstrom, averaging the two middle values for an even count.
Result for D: -0.3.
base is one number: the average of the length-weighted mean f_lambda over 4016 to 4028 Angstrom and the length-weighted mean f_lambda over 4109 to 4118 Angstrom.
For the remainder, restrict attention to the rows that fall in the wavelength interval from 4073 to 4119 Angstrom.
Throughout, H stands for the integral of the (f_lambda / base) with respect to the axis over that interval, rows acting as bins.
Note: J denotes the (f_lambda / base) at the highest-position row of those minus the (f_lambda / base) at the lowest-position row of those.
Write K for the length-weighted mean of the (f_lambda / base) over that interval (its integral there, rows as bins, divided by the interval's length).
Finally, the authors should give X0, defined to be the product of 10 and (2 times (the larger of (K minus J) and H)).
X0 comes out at 855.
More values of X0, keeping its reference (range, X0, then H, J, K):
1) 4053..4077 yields 486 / 24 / -0.04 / 1.01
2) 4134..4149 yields 312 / 16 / -0.01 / 1.04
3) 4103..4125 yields 419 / 21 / 0.33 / 0.95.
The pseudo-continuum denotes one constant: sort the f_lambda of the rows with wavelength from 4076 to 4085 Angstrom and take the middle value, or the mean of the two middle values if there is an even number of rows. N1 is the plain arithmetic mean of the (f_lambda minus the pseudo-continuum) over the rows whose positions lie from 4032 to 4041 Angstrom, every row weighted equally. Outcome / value 0.8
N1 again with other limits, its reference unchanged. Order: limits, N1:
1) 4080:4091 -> 0.2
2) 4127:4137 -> 0.5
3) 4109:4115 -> -0.5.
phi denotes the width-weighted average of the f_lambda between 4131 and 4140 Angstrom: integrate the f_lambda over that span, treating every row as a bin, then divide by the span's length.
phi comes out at 20.5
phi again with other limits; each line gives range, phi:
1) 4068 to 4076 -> 20.0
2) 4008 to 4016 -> 20.0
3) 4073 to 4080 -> 19.6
